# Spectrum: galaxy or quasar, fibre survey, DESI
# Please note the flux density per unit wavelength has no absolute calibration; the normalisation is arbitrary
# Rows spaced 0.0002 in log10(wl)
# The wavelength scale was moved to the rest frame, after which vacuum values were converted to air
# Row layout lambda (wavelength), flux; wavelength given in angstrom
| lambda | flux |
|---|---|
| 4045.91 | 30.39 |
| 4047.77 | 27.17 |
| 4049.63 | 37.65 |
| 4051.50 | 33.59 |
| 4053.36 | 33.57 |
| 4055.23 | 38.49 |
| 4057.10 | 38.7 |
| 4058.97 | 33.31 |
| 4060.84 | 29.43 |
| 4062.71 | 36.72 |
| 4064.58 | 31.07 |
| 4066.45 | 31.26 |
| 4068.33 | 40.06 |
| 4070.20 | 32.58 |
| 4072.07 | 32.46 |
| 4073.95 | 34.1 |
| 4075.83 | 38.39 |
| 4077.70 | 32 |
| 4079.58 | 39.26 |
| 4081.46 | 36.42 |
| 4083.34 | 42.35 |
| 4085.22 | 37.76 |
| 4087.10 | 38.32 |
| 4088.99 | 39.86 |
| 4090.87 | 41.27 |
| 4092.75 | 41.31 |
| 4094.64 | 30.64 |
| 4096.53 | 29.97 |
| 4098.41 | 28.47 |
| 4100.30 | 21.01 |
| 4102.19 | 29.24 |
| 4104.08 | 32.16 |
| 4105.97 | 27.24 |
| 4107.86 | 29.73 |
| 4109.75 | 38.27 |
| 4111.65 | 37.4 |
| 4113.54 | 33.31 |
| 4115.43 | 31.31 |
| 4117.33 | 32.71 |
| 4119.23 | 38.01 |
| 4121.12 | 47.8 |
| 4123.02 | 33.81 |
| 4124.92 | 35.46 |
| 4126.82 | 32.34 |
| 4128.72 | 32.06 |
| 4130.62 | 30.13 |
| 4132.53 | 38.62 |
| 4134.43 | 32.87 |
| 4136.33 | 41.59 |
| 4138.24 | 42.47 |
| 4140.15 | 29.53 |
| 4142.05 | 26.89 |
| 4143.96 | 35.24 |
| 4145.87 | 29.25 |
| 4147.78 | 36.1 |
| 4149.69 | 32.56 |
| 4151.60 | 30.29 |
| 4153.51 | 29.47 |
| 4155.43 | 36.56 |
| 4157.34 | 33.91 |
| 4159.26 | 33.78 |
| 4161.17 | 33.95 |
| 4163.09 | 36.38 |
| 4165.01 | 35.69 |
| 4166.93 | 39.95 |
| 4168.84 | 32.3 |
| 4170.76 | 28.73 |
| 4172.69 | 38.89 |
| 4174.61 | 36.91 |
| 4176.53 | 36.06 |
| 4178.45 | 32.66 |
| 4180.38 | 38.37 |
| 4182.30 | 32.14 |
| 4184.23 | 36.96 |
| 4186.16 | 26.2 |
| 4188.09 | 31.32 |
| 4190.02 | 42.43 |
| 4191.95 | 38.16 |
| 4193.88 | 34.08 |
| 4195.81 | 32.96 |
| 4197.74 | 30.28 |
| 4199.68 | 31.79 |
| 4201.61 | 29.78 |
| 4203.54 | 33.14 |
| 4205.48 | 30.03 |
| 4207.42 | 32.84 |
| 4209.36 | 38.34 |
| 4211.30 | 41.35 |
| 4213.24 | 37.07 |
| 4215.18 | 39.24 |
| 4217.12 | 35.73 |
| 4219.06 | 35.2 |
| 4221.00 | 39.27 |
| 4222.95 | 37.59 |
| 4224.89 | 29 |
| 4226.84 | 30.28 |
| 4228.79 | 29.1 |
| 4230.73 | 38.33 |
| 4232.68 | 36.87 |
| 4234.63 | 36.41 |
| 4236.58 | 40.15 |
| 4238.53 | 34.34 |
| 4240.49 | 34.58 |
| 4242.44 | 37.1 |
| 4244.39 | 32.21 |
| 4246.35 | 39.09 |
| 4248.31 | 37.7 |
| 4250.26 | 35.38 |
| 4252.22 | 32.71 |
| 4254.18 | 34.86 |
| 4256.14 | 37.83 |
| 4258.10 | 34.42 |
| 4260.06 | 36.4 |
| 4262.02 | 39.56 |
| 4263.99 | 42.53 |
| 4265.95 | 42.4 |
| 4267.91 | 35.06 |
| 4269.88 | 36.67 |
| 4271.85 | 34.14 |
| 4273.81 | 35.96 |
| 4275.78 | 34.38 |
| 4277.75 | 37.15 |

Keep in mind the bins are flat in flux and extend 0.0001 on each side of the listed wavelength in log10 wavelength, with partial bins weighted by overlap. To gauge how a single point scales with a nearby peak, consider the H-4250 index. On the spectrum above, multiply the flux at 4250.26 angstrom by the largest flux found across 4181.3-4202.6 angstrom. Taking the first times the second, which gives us 1501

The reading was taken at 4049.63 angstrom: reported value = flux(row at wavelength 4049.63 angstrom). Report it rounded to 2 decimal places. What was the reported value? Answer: 37.65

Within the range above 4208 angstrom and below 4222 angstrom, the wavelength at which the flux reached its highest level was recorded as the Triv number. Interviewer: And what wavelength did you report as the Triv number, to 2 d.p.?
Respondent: 4211.30 angstrom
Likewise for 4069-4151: 4121.12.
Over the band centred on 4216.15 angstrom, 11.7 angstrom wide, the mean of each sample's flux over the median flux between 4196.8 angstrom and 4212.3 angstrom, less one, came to 0.18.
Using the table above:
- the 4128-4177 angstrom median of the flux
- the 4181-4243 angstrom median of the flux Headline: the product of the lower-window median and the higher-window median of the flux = 1184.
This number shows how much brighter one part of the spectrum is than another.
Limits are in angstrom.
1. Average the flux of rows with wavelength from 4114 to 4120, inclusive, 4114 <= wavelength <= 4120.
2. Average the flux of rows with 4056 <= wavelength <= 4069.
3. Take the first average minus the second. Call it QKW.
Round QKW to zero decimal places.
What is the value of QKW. 0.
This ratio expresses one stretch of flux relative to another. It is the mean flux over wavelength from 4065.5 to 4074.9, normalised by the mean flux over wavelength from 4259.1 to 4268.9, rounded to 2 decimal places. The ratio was 0.87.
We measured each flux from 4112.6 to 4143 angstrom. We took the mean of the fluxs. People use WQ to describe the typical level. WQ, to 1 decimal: 34.9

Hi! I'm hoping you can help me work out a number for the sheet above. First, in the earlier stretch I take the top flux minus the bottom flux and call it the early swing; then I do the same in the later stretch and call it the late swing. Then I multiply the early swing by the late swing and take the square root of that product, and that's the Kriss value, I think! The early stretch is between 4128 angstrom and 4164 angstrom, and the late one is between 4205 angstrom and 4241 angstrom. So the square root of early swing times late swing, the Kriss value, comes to 13.9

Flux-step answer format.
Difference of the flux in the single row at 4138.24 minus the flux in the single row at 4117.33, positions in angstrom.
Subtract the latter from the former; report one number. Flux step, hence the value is 9.8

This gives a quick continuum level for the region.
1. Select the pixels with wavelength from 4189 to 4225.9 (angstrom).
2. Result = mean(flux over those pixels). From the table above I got 35.2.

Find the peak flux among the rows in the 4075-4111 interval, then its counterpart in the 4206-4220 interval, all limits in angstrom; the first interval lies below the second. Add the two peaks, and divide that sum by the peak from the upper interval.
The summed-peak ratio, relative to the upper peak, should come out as 2.02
